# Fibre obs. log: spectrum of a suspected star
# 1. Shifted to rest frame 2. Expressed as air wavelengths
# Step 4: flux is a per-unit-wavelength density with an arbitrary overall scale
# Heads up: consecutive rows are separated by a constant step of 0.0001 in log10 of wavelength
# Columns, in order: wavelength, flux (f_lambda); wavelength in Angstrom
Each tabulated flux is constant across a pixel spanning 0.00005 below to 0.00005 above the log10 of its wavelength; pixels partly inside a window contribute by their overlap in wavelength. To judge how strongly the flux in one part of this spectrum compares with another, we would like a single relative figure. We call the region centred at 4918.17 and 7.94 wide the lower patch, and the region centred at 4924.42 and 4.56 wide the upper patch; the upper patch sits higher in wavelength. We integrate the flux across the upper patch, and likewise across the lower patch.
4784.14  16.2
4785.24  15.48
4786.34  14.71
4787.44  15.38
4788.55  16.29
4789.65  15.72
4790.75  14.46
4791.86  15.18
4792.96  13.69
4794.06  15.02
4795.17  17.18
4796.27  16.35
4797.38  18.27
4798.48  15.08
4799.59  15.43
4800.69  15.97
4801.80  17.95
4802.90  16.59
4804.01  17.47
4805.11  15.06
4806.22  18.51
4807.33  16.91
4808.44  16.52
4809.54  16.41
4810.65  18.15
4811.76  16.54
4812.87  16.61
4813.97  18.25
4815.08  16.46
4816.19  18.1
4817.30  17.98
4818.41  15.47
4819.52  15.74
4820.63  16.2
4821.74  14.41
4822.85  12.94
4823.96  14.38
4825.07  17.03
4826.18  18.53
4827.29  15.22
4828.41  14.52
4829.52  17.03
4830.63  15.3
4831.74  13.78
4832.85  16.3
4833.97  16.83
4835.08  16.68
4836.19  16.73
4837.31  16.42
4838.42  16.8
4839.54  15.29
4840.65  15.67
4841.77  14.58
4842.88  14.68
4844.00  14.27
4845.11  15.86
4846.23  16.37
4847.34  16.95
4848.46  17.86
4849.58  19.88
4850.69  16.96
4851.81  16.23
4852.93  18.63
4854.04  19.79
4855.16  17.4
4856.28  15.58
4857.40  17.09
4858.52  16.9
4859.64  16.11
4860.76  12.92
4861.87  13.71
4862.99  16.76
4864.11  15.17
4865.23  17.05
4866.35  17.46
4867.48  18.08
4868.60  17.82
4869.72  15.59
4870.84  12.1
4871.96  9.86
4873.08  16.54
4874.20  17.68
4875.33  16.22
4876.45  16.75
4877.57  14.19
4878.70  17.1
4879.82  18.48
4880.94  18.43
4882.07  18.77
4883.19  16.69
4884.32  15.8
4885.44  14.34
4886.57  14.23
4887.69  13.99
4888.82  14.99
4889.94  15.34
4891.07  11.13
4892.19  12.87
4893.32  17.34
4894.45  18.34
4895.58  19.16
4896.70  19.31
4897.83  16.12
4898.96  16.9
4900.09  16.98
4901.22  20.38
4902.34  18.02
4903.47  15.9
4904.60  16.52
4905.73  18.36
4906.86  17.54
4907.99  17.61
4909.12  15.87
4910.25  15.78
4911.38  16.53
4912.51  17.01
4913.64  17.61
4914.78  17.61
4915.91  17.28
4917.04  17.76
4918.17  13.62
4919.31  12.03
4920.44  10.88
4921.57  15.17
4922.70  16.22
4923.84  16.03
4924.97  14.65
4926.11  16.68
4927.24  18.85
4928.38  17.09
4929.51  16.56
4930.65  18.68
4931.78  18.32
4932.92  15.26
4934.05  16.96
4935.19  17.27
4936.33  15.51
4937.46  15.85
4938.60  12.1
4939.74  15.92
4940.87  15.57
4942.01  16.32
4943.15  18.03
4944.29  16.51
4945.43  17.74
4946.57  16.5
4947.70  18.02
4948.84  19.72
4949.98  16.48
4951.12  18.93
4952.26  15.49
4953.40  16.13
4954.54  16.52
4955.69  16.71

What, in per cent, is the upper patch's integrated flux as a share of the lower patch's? 61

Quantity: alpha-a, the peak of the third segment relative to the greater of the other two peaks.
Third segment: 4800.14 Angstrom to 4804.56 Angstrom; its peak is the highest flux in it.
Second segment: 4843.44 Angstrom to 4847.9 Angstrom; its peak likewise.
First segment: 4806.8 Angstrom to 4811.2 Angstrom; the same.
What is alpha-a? 0.99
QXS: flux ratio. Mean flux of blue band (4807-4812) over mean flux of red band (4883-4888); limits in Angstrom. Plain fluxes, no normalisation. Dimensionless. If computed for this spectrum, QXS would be 1.13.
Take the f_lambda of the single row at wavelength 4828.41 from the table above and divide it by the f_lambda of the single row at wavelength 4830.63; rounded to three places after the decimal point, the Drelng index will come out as 0.949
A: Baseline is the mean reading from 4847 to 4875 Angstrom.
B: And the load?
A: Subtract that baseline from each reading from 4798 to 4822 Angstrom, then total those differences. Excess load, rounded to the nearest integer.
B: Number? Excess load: 5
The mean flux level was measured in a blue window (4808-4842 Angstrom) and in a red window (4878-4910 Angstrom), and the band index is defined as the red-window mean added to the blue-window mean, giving 32.8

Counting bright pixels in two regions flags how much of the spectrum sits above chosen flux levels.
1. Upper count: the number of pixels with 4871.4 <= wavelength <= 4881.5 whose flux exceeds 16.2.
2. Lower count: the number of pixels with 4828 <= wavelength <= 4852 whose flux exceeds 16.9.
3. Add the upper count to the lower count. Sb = 12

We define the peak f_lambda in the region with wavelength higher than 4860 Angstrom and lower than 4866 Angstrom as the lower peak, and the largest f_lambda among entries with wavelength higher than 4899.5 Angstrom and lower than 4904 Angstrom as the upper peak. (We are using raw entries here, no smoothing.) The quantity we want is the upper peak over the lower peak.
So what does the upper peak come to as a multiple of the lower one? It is 1.20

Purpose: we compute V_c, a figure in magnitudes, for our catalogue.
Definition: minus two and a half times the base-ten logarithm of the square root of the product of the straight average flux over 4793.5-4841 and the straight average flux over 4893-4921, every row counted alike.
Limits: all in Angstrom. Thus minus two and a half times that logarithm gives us -3.05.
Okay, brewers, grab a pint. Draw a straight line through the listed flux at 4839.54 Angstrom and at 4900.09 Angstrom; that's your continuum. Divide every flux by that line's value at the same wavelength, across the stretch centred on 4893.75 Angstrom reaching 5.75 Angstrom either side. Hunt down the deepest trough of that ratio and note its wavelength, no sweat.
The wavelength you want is 4891.07 Angstrom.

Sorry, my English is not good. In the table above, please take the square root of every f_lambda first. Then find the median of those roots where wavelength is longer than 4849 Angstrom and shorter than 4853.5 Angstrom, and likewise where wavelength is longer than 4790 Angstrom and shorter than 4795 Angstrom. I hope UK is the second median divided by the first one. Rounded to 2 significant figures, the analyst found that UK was 0.91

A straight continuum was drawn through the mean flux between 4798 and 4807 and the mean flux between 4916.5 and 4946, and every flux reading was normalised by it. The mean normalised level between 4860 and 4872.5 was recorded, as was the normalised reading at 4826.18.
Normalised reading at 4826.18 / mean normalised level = 1.21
